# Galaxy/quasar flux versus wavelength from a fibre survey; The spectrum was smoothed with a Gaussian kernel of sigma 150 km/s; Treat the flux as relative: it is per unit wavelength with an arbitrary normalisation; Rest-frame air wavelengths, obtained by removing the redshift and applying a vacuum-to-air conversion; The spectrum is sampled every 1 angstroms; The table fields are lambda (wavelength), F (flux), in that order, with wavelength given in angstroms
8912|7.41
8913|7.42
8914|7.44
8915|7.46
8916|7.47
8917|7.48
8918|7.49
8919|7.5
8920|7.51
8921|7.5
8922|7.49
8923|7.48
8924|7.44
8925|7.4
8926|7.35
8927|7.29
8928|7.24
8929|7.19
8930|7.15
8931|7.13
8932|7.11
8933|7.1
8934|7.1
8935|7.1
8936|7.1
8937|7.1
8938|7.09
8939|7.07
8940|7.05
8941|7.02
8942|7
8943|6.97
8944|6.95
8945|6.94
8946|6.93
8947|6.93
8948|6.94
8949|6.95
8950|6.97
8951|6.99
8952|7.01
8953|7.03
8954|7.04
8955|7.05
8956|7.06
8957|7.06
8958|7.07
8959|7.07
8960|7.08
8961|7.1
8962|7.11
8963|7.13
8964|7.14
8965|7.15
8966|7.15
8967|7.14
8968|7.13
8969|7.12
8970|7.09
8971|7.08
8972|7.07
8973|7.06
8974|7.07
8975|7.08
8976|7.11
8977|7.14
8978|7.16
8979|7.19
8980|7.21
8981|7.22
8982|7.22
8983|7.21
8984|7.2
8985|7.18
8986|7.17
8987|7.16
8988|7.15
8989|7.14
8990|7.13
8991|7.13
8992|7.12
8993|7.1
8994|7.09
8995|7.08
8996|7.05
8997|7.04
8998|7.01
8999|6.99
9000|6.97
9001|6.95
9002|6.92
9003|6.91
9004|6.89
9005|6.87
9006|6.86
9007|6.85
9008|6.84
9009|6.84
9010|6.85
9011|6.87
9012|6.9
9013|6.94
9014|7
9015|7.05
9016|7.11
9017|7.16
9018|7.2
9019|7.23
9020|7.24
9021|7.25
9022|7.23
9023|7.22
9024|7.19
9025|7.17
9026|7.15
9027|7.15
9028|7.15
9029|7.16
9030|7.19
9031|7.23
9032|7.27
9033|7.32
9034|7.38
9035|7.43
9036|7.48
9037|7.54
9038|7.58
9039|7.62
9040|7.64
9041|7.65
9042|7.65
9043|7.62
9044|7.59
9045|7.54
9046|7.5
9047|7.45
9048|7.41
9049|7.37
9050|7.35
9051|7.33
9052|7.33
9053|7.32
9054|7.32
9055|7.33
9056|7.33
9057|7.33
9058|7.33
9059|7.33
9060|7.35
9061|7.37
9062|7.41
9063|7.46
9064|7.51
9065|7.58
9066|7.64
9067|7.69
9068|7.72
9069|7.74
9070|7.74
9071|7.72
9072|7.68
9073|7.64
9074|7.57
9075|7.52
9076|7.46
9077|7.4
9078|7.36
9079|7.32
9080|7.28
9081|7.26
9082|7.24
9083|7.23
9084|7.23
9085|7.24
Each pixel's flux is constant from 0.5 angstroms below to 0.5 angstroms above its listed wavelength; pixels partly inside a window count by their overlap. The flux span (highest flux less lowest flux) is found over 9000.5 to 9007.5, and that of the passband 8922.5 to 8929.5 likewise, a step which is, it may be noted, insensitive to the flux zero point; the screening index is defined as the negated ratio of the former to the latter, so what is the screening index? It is -0.3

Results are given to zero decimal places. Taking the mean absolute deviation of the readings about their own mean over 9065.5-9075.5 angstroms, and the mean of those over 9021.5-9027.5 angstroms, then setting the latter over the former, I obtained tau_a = 122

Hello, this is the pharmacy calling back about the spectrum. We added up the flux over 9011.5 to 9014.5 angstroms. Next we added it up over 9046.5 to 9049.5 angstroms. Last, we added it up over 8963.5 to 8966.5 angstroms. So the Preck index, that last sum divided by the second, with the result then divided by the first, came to 0.046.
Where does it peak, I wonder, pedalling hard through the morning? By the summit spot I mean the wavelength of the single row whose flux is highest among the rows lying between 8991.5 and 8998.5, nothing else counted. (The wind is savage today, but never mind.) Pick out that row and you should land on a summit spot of 8992 angstroms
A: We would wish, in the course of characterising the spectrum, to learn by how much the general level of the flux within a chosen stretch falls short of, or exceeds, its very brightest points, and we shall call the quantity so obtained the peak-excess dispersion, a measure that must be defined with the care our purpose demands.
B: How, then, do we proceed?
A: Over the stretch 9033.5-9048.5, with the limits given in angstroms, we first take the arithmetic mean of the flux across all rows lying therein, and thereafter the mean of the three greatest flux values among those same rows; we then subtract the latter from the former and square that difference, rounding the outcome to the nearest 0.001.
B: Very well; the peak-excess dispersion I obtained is 0.012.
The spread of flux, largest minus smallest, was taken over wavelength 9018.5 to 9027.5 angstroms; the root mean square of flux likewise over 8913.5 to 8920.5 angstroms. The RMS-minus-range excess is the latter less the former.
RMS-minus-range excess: 7.38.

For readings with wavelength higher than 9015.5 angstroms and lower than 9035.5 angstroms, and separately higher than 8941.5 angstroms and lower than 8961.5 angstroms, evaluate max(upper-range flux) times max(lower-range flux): 53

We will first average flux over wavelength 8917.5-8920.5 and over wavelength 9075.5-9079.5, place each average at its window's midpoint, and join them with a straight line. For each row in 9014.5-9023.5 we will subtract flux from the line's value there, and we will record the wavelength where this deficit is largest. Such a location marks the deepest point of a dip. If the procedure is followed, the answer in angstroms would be 9015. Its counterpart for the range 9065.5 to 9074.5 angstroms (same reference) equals 9074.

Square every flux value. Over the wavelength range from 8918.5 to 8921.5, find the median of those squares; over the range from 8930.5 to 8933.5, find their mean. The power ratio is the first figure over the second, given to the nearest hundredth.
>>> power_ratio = 1.11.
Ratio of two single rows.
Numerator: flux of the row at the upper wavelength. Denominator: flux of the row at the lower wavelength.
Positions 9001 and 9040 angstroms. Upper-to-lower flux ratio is 1.10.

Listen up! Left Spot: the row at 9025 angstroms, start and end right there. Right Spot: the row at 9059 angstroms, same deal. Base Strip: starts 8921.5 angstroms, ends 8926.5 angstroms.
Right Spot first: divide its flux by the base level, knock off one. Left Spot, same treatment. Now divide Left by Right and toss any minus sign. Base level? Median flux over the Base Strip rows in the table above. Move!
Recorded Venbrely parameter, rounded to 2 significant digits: 2.5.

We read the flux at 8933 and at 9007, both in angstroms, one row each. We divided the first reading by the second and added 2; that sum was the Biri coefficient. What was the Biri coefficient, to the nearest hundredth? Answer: 3.04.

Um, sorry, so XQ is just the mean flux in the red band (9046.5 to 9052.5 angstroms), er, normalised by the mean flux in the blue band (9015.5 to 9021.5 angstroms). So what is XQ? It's 1.02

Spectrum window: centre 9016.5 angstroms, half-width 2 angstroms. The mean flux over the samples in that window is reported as 7.13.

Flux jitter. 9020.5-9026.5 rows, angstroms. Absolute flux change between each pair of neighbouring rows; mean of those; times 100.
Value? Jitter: 2.0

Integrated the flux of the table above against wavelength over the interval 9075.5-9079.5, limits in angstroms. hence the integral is 29.5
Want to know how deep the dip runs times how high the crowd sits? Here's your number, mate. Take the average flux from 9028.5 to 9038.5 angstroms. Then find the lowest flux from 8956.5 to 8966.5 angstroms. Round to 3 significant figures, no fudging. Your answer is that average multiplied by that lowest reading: 51.9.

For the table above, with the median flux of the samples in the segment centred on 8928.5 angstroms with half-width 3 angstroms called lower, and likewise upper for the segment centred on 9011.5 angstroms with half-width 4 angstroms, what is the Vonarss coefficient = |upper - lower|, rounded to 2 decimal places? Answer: 0.33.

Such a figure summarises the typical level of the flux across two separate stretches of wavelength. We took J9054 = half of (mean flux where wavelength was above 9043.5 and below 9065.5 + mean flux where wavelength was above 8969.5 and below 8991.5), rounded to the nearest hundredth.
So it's 7.27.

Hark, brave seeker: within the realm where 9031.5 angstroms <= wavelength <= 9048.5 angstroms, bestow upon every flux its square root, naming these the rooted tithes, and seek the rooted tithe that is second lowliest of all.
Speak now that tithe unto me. 2.71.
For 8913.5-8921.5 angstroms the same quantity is 2.73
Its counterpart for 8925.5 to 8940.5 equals 2.66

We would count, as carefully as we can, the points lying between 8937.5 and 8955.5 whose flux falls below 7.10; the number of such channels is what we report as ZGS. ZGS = 18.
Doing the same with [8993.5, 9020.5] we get 22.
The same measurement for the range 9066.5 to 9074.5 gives 0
